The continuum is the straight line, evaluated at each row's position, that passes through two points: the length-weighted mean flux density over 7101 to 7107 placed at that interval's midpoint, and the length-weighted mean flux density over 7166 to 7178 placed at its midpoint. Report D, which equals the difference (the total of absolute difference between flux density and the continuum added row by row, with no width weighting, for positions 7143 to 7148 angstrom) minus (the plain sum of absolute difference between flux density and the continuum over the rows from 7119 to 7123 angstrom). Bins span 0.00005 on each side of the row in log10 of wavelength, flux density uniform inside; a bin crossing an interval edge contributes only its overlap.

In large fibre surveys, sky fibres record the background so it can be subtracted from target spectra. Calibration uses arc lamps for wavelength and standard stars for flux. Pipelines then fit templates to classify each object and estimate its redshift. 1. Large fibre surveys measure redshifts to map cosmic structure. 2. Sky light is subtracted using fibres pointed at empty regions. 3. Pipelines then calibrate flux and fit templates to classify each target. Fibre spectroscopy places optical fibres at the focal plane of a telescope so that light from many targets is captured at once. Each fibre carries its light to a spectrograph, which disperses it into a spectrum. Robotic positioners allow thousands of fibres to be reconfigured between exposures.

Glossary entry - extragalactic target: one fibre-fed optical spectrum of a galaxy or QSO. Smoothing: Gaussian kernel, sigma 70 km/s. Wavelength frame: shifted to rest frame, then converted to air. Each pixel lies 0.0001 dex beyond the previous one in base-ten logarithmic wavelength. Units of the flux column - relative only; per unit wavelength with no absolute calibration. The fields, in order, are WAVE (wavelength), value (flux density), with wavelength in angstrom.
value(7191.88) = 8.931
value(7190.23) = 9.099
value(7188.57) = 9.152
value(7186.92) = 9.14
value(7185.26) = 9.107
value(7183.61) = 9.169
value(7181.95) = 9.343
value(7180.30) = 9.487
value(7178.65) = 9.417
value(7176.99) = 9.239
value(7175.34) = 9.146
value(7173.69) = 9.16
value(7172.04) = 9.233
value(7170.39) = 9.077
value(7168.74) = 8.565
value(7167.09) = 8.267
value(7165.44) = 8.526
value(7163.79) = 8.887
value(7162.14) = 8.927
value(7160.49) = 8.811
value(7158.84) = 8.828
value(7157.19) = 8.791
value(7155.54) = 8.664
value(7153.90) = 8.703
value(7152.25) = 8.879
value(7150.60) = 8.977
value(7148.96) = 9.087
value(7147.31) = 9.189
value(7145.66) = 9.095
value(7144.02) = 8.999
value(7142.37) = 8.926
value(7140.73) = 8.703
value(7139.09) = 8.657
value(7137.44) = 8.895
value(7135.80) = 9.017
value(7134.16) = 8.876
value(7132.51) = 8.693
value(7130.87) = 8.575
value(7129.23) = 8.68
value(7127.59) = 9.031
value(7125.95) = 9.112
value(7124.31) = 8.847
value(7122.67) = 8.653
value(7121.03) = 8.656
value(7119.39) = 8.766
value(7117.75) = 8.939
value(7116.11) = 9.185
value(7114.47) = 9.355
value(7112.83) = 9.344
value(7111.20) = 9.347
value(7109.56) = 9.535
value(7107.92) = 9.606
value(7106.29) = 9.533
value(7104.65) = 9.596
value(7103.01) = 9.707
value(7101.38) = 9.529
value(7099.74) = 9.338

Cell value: -1.9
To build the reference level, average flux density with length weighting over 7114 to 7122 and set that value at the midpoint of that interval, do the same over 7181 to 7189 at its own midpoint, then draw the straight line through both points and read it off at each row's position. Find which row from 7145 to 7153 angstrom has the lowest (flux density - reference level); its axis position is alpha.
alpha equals 7152.25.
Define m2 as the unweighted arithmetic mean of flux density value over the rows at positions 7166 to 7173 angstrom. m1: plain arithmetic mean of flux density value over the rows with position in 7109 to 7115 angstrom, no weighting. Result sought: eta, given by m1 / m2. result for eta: 1.07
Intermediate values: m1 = 9.4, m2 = 8.79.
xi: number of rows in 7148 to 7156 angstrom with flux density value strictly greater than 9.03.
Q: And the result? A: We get 1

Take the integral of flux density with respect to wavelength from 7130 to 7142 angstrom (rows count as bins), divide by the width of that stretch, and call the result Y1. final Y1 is 8.78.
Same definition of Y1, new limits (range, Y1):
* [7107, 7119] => 9.31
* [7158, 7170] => 8.70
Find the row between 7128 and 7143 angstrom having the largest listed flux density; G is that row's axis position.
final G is 7135.80 angstrom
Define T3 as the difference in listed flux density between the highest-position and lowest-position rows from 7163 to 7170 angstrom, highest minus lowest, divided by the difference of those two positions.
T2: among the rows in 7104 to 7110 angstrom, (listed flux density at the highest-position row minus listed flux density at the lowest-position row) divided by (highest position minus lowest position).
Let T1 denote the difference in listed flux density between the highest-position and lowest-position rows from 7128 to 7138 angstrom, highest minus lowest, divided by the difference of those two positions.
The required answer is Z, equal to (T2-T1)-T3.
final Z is 0.03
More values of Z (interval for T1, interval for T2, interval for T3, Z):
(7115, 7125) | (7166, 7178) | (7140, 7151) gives 0.11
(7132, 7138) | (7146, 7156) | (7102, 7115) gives -0.07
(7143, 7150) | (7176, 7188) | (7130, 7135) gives -0.12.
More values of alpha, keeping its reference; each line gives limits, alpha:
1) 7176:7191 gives 7190.23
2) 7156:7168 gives 7167.09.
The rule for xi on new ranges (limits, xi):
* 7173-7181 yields 5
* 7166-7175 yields 3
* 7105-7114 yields 5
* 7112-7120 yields 3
